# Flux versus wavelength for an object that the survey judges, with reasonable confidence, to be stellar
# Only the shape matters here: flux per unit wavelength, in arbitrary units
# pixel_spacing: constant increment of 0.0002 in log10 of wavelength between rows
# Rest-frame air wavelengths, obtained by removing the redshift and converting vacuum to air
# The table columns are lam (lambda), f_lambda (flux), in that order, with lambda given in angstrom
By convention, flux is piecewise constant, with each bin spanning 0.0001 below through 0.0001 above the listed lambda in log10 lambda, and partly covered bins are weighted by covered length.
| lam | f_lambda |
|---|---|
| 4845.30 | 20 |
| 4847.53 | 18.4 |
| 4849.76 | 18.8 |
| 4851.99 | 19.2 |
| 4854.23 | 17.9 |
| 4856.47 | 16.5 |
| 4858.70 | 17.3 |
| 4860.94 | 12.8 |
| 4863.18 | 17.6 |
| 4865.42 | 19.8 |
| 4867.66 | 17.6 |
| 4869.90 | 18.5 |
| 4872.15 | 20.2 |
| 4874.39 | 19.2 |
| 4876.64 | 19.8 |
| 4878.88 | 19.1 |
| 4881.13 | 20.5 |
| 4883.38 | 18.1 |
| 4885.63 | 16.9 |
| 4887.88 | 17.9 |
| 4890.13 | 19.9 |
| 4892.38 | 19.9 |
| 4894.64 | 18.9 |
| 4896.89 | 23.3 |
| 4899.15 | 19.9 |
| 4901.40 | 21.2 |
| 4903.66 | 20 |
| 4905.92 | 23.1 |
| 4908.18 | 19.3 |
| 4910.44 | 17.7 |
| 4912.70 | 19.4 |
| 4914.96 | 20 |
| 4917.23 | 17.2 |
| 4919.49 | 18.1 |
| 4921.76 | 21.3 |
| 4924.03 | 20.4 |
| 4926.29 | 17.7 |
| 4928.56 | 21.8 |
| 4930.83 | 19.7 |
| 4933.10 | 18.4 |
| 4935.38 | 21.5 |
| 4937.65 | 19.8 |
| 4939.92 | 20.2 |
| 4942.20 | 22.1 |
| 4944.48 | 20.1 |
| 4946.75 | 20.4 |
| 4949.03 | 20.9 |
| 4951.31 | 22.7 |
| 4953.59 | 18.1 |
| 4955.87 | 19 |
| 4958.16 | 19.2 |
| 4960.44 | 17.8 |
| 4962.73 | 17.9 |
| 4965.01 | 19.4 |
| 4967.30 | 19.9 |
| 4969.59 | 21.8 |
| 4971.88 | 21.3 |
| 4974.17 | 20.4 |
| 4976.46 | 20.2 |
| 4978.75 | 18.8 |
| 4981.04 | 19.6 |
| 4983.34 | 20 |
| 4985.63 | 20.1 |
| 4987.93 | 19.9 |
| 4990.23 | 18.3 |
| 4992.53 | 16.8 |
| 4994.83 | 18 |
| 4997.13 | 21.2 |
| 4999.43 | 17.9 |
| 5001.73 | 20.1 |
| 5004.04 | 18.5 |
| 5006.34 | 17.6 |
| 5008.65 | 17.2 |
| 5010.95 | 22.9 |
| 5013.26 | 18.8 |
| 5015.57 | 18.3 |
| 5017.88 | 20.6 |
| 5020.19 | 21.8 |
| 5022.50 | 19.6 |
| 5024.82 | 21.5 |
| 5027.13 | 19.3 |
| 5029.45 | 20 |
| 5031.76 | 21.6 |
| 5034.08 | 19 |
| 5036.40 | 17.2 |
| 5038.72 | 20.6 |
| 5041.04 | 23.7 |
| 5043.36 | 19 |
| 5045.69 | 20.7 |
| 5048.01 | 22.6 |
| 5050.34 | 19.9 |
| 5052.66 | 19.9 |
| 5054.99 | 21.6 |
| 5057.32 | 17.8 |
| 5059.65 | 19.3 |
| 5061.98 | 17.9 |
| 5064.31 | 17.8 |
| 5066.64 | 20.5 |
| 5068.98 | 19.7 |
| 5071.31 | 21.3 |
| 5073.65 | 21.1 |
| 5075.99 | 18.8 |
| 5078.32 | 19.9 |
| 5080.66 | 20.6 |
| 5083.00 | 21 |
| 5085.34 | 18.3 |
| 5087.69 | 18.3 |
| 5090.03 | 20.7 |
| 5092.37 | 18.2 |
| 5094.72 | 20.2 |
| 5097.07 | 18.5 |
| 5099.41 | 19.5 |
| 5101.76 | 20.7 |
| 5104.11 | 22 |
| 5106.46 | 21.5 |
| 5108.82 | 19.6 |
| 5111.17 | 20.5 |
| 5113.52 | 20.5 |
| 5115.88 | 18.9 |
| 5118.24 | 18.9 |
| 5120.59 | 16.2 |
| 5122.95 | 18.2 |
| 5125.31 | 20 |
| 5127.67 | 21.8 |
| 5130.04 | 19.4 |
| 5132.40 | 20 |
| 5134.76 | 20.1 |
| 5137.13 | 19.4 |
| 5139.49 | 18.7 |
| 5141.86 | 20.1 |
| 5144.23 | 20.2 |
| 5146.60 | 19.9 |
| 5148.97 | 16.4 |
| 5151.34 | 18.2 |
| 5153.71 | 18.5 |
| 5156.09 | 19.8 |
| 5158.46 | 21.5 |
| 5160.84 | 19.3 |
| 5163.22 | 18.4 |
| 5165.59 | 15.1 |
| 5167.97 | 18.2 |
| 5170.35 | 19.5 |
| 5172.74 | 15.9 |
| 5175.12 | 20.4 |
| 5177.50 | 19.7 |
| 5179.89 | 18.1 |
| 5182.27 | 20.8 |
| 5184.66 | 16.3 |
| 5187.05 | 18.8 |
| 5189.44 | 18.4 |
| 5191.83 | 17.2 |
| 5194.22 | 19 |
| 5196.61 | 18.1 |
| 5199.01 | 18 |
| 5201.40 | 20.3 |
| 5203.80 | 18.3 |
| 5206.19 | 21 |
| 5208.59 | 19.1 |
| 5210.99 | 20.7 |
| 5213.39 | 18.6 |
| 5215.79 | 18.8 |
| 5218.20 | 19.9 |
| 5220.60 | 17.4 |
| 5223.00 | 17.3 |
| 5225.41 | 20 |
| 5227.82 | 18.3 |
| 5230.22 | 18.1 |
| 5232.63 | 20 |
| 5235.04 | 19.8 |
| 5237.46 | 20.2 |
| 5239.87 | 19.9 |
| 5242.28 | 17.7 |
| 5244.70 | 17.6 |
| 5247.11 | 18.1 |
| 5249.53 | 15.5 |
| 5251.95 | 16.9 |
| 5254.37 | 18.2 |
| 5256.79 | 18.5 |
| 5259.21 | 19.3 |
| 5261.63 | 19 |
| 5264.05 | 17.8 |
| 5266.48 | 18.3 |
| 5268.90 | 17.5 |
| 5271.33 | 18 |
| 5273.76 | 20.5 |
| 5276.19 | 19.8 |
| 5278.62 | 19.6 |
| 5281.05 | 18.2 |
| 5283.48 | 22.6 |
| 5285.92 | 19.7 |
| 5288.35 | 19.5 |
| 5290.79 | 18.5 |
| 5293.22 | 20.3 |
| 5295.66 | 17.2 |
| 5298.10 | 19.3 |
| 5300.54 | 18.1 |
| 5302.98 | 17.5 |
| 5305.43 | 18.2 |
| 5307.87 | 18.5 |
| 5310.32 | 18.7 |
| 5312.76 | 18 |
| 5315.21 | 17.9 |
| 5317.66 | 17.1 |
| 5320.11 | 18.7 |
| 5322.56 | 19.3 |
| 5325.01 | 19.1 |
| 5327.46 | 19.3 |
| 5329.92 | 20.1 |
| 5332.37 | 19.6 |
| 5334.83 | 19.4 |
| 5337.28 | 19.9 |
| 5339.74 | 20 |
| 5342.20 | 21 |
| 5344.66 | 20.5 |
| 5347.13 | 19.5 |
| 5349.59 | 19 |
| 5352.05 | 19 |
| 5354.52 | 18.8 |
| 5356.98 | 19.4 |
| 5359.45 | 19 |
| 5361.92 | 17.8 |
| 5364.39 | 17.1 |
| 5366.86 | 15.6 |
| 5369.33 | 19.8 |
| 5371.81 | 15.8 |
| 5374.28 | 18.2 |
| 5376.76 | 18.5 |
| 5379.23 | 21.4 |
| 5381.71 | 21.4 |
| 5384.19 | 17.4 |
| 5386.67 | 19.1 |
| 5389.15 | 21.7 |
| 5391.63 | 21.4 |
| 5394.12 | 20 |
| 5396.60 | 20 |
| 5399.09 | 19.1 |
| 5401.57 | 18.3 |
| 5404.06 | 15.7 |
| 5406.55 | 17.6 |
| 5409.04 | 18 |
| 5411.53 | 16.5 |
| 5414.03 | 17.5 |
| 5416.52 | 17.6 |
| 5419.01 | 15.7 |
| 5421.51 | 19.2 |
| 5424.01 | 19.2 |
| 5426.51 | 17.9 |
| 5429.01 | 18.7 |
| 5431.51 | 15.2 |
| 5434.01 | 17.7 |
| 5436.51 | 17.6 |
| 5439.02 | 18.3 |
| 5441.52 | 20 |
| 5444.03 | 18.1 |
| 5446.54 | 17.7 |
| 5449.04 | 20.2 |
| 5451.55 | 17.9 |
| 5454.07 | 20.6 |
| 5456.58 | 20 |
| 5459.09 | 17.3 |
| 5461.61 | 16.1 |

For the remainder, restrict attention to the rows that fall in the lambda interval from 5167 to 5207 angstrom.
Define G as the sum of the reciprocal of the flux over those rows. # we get 0.914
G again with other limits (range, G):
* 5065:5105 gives 0.855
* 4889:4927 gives 0.863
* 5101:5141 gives 0.864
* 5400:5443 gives 0.966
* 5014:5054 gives 0.842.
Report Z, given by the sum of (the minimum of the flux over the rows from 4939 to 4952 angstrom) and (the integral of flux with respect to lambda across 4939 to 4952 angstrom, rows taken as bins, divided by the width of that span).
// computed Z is 41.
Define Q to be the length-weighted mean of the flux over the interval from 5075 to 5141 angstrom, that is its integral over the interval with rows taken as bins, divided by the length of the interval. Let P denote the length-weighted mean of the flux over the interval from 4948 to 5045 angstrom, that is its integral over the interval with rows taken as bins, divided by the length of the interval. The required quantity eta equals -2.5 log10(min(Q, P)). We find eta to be -3.23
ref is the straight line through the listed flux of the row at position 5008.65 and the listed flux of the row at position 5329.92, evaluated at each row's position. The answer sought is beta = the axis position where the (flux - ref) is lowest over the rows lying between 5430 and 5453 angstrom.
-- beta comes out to 5431.51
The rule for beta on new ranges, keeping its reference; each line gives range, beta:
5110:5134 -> 5120.59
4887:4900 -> 4887.88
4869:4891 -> 4885.63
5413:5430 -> 5419.01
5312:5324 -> 5317.66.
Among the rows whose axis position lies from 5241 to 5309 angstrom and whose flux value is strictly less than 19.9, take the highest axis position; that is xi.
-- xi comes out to 5307.87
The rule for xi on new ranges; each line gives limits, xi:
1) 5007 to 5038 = 5036.40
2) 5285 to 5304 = 5302.98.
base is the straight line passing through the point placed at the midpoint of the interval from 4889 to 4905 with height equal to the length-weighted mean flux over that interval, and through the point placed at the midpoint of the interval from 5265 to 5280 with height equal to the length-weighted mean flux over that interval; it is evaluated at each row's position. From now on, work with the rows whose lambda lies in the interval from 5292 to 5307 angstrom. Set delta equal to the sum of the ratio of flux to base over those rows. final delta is 5.88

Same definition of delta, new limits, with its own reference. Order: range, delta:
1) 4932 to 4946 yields 6.01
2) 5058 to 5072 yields 5.89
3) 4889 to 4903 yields 6.01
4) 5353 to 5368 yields 5.81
